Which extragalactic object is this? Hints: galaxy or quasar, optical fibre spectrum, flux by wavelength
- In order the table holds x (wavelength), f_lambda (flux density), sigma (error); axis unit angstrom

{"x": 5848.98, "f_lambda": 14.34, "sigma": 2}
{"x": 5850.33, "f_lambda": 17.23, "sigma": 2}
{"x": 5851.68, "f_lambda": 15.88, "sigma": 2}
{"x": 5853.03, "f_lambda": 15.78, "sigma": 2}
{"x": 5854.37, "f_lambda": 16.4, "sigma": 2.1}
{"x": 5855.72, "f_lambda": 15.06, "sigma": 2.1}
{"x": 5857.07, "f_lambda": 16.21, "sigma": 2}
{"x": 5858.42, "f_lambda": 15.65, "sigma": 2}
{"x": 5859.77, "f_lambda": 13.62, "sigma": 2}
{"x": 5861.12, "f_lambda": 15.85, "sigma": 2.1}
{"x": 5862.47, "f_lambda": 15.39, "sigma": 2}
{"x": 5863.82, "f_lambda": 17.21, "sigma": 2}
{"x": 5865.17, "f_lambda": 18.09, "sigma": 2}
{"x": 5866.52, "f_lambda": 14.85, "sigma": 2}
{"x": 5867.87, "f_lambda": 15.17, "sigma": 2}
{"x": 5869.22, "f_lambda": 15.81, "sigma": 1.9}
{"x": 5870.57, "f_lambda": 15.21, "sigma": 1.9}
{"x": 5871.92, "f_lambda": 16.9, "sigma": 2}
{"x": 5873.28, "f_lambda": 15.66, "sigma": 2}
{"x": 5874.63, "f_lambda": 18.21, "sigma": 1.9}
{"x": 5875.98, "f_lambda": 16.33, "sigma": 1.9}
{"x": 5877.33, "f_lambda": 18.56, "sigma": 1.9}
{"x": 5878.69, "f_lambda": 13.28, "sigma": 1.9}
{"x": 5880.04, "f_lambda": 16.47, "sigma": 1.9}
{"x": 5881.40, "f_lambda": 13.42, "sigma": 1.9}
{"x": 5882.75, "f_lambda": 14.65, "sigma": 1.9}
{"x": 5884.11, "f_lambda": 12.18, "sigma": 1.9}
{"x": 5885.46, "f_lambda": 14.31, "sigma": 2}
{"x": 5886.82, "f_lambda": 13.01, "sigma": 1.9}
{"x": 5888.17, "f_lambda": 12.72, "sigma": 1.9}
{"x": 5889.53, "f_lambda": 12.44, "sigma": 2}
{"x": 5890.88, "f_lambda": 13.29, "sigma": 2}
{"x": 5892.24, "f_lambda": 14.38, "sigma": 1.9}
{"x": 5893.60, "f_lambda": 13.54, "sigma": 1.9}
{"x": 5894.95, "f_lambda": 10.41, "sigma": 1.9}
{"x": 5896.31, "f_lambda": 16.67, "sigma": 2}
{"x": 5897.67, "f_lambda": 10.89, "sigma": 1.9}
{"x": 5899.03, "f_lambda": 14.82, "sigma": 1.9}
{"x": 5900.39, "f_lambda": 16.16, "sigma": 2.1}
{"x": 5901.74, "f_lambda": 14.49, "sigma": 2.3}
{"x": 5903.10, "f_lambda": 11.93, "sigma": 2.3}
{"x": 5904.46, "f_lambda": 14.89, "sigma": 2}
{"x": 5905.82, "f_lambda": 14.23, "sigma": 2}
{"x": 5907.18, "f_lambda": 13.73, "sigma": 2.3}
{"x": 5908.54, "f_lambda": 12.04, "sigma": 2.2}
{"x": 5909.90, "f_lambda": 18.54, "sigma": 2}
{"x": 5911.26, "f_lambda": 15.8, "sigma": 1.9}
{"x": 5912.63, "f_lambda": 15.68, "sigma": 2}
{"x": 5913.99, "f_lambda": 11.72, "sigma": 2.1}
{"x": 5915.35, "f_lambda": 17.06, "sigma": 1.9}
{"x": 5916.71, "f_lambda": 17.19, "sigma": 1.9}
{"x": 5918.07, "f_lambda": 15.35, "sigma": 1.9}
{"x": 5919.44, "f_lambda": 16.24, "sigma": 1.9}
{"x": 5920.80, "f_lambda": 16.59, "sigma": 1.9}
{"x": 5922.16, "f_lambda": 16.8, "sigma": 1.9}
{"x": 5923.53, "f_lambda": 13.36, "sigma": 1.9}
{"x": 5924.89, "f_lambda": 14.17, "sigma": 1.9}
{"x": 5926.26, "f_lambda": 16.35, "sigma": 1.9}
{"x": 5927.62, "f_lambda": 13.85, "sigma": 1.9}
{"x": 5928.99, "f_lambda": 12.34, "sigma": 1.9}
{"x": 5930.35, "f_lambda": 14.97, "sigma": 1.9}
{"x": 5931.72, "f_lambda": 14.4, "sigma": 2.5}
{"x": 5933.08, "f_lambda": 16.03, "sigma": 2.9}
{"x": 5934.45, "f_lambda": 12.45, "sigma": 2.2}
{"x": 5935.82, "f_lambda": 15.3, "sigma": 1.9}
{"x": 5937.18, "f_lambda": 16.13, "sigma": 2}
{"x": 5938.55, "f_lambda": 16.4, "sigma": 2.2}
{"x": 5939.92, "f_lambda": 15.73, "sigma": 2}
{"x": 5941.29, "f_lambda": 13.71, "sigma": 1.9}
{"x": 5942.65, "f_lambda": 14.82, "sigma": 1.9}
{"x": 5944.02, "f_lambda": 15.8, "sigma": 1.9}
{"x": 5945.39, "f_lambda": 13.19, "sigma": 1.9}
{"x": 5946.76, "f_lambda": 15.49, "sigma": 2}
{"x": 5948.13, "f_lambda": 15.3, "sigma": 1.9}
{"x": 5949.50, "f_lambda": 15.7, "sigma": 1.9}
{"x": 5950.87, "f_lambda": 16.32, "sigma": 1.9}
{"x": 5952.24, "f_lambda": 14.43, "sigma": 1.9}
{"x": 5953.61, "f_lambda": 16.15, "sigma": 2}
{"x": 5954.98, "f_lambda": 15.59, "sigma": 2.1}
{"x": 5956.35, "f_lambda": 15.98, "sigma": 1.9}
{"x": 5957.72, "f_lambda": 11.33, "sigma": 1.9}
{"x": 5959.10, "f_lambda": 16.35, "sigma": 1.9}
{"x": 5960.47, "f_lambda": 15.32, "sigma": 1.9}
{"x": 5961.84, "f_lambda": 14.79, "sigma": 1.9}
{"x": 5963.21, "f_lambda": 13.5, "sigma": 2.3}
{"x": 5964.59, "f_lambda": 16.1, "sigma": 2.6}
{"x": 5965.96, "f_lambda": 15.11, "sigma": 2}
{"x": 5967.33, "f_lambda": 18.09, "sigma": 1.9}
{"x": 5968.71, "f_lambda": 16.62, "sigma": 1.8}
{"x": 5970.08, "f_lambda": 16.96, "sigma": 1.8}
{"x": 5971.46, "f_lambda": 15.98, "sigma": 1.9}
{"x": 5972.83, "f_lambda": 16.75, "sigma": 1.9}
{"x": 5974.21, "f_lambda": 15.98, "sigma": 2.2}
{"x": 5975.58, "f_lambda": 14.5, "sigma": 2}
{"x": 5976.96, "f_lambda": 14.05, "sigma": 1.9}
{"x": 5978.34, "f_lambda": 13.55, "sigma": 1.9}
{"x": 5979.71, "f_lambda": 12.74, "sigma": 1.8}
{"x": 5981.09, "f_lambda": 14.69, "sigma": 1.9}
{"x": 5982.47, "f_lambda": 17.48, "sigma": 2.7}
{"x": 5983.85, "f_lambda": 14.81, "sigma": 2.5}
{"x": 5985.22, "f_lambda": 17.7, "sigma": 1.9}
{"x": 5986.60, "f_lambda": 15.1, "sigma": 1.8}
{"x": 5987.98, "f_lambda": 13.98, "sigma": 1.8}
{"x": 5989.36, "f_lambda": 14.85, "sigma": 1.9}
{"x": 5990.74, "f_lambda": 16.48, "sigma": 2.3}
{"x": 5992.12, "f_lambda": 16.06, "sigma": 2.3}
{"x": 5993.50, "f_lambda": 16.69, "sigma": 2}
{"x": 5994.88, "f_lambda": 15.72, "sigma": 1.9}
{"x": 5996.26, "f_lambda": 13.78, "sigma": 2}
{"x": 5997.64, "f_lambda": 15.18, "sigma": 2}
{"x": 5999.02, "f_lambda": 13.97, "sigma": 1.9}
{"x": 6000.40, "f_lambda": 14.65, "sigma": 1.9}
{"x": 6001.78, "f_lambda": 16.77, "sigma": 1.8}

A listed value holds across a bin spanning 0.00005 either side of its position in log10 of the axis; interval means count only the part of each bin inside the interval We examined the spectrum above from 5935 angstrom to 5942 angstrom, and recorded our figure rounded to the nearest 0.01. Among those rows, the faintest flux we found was 13.71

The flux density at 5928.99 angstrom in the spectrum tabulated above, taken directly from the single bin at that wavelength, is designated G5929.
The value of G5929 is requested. 12.34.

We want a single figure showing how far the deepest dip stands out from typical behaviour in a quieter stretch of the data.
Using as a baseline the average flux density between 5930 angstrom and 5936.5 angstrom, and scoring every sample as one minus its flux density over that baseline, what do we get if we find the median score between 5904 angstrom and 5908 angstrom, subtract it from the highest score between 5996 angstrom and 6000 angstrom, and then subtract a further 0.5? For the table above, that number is -0.47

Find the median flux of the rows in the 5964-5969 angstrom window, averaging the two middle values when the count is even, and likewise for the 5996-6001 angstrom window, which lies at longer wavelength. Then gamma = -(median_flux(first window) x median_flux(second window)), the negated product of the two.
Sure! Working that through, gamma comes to -234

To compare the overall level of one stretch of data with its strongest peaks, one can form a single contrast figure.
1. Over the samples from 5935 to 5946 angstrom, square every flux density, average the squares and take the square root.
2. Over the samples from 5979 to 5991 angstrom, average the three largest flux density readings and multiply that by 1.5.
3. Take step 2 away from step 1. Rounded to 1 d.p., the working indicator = -10.7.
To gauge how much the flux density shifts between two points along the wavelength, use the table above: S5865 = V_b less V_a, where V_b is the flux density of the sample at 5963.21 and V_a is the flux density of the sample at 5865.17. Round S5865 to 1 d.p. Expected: -4.6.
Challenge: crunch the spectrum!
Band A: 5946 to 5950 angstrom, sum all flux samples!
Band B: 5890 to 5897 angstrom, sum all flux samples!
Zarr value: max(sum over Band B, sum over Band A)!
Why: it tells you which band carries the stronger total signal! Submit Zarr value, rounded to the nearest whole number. 68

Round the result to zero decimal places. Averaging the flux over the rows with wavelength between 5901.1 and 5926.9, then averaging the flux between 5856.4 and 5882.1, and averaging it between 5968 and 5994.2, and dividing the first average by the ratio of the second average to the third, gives 15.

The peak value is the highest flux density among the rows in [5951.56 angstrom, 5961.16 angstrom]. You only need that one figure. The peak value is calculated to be 16.35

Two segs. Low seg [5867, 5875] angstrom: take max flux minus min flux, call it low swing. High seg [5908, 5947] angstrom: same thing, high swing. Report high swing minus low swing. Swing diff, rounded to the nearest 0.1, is 3.8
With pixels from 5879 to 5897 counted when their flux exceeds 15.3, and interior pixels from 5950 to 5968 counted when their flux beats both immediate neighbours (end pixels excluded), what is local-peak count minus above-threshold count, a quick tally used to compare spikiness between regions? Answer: 2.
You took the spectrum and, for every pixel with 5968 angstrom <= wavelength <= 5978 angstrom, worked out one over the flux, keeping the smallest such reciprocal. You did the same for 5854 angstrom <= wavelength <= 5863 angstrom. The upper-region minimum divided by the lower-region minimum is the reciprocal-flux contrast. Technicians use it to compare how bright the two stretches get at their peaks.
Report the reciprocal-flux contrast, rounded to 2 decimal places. 0.97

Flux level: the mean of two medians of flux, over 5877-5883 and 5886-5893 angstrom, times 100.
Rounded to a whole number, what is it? 1383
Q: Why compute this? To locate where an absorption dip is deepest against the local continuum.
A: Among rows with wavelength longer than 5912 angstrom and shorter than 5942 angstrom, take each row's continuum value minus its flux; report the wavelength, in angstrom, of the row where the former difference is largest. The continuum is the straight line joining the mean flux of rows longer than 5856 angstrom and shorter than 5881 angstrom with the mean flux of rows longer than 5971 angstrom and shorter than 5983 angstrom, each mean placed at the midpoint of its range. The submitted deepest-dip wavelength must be 5913.99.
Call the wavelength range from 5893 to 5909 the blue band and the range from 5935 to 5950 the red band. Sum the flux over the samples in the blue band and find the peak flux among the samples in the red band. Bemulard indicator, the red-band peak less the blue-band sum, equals -147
